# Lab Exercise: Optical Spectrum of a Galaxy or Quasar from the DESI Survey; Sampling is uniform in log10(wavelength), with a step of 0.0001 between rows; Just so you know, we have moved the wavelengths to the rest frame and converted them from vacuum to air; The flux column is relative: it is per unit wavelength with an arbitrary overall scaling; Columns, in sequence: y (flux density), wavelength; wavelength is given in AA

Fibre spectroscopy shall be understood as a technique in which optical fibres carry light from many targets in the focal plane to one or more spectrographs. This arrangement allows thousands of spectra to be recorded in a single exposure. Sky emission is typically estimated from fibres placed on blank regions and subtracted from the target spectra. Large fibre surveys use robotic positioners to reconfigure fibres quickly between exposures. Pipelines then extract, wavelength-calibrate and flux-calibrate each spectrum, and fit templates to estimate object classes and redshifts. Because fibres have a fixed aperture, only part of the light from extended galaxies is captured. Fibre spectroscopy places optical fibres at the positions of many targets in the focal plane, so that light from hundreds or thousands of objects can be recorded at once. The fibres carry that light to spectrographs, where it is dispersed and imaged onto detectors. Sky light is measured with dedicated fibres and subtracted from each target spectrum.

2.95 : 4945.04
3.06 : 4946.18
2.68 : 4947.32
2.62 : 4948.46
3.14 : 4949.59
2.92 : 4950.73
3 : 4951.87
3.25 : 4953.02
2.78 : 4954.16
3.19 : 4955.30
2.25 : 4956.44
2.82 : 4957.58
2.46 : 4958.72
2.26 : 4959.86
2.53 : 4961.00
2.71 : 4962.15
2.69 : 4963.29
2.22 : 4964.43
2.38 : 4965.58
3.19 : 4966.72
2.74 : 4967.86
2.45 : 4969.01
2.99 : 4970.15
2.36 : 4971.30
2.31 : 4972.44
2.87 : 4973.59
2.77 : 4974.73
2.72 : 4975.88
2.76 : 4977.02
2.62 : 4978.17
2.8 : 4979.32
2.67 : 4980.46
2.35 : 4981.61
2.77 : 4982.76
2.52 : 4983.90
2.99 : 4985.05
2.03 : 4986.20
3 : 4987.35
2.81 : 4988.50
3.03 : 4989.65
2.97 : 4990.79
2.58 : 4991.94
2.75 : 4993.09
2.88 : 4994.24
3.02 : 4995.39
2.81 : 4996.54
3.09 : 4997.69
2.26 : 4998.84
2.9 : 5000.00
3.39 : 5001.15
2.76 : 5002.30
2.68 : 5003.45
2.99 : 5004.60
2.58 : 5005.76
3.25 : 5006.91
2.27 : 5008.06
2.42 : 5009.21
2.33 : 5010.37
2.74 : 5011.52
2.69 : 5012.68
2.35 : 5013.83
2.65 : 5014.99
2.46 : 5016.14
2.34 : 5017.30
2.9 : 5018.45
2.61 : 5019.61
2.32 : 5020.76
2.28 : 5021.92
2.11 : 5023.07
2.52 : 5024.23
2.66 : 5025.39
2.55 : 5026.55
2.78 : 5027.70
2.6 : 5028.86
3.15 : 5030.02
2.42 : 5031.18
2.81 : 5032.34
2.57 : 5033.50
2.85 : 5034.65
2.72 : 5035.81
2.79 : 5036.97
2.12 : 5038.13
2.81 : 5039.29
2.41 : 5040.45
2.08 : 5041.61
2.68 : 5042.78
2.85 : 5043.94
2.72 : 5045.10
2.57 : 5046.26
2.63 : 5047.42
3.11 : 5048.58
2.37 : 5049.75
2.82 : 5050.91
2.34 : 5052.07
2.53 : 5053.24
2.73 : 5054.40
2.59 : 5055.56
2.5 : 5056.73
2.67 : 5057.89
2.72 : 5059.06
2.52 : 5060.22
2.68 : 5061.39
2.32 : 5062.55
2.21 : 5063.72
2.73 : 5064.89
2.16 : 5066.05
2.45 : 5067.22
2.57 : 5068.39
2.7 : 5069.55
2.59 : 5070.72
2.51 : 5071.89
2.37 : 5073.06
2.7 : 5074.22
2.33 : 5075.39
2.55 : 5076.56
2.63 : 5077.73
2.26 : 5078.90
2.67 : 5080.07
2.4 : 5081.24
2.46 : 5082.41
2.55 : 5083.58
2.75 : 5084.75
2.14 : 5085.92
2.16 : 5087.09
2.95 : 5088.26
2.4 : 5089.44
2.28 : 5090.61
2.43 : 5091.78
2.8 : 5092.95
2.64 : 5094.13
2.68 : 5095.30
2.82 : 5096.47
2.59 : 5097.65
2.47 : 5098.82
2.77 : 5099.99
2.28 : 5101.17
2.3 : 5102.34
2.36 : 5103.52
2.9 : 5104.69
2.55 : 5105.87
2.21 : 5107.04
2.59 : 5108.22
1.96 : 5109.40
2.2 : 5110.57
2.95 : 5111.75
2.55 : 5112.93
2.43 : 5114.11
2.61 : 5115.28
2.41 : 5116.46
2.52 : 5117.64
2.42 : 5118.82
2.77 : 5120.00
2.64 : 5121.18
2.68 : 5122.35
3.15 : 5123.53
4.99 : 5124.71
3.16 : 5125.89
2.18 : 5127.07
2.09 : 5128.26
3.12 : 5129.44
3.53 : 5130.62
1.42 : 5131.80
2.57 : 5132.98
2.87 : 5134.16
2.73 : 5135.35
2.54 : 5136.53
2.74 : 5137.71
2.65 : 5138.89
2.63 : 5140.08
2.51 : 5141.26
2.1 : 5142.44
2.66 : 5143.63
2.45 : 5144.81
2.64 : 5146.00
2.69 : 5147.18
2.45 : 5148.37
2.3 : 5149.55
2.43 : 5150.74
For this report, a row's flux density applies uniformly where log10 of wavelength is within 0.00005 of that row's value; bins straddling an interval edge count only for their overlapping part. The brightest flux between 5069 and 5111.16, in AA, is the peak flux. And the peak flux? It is 2.95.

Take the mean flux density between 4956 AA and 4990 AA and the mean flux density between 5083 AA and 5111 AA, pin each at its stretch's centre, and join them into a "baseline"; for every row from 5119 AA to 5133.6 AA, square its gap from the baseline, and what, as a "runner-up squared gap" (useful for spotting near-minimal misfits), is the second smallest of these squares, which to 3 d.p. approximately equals 0.031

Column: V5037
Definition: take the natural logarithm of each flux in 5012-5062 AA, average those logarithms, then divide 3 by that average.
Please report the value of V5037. 3.16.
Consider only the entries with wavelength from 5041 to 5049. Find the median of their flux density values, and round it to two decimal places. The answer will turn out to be 2.68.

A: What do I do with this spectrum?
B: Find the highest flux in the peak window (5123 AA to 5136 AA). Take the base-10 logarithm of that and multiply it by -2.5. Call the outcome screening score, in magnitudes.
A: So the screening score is -1.75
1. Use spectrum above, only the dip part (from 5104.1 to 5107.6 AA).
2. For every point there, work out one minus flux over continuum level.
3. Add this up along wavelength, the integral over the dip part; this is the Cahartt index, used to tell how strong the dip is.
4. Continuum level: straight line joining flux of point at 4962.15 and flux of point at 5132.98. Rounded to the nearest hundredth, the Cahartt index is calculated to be 0.05 AA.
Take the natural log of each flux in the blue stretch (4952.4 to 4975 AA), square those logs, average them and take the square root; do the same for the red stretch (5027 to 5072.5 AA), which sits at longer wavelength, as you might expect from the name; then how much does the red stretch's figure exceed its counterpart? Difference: -0.023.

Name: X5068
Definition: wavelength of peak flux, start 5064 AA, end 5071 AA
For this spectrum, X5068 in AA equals 5064.89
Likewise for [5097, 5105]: 5104.69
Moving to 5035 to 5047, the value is 5043.94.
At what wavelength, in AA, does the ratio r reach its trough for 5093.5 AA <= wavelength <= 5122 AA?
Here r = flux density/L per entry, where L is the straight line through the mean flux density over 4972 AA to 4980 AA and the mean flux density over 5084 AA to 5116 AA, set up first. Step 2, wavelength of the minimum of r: 5109.40 AA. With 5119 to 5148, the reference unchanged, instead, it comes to 5131.80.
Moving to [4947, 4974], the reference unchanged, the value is 4964.43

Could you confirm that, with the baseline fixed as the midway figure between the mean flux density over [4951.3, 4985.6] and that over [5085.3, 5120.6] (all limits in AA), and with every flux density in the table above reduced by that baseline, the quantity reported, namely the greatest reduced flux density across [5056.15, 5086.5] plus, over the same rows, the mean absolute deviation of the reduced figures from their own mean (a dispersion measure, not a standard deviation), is 0.3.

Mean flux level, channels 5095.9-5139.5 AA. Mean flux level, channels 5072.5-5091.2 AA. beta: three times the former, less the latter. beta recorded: 5.45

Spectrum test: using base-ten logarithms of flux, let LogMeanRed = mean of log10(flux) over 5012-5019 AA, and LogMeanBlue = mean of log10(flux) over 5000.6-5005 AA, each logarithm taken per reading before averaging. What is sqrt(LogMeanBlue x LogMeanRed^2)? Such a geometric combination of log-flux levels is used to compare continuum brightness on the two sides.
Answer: 0.279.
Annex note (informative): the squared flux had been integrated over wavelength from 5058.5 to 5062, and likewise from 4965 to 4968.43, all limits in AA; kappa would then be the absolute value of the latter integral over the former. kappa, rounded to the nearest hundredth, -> 1.09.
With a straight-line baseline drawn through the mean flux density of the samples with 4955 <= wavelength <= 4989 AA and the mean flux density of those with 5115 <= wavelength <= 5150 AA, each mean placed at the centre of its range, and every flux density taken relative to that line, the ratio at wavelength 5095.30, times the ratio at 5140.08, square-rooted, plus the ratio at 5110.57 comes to 1.82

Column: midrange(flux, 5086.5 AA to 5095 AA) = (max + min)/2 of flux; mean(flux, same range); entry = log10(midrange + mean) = 0.706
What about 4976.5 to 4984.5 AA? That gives 0.717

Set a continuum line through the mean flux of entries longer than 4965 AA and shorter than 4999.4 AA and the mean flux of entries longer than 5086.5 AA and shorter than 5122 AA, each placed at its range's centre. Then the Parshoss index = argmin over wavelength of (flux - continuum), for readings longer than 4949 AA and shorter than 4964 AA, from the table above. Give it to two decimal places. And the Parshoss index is 4956.44 AA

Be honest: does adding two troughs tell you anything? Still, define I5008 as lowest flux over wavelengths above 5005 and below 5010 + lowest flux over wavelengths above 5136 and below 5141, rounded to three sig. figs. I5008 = 4.81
